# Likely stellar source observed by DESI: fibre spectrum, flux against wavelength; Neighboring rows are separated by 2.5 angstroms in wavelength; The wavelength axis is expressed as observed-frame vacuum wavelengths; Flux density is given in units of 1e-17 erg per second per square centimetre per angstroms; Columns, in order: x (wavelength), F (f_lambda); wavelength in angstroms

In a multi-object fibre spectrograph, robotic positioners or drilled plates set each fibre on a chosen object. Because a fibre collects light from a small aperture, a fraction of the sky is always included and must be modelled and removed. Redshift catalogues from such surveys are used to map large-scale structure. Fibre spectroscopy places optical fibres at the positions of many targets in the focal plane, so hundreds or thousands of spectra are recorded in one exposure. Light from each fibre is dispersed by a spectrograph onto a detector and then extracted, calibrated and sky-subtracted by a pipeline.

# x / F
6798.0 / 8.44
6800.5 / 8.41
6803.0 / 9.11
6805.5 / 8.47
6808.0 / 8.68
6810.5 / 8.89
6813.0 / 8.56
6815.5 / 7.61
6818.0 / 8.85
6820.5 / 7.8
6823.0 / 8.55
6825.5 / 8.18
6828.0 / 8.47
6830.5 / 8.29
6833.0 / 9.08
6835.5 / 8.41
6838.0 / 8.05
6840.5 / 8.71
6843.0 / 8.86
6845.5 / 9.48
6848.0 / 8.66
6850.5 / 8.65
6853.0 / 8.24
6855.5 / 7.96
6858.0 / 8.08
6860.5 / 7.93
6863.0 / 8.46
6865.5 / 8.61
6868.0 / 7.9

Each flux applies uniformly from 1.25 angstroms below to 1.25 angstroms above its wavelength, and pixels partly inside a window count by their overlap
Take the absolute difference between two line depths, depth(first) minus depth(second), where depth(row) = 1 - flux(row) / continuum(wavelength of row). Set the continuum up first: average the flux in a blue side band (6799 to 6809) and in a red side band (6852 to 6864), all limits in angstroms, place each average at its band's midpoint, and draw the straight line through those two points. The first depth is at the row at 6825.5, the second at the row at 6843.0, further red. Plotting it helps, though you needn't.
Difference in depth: 0.10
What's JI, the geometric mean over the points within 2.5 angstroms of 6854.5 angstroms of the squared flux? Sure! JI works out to 65.6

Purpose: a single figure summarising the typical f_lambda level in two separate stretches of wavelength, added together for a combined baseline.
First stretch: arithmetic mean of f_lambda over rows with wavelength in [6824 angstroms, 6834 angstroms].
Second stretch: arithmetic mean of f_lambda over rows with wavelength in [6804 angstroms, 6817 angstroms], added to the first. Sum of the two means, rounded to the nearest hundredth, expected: 16.95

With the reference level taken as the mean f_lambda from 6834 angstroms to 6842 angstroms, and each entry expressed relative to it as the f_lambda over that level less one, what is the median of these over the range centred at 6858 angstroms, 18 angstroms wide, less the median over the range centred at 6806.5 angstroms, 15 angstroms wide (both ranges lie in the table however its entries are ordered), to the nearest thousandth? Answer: -0.045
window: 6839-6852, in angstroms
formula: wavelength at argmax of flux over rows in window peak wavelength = 6845.5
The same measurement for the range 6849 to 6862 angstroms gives 6850.5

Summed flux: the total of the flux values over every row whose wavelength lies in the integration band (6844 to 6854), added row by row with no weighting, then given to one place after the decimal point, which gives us 35.0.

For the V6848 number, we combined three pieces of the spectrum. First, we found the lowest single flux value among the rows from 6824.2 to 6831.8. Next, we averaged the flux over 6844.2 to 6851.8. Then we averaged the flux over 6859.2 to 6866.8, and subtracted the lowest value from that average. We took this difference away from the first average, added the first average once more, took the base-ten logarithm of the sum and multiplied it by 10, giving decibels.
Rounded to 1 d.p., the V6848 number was 12.5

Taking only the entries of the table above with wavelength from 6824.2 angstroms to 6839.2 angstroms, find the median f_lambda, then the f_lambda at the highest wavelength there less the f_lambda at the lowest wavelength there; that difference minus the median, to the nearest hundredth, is -8.48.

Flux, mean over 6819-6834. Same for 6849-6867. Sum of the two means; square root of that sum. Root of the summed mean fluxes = 4.08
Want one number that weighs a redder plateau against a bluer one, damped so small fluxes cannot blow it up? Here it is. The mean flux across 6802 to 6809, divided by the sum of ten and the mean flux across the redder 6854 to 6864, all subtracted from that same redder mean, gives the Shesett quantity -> 7.62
